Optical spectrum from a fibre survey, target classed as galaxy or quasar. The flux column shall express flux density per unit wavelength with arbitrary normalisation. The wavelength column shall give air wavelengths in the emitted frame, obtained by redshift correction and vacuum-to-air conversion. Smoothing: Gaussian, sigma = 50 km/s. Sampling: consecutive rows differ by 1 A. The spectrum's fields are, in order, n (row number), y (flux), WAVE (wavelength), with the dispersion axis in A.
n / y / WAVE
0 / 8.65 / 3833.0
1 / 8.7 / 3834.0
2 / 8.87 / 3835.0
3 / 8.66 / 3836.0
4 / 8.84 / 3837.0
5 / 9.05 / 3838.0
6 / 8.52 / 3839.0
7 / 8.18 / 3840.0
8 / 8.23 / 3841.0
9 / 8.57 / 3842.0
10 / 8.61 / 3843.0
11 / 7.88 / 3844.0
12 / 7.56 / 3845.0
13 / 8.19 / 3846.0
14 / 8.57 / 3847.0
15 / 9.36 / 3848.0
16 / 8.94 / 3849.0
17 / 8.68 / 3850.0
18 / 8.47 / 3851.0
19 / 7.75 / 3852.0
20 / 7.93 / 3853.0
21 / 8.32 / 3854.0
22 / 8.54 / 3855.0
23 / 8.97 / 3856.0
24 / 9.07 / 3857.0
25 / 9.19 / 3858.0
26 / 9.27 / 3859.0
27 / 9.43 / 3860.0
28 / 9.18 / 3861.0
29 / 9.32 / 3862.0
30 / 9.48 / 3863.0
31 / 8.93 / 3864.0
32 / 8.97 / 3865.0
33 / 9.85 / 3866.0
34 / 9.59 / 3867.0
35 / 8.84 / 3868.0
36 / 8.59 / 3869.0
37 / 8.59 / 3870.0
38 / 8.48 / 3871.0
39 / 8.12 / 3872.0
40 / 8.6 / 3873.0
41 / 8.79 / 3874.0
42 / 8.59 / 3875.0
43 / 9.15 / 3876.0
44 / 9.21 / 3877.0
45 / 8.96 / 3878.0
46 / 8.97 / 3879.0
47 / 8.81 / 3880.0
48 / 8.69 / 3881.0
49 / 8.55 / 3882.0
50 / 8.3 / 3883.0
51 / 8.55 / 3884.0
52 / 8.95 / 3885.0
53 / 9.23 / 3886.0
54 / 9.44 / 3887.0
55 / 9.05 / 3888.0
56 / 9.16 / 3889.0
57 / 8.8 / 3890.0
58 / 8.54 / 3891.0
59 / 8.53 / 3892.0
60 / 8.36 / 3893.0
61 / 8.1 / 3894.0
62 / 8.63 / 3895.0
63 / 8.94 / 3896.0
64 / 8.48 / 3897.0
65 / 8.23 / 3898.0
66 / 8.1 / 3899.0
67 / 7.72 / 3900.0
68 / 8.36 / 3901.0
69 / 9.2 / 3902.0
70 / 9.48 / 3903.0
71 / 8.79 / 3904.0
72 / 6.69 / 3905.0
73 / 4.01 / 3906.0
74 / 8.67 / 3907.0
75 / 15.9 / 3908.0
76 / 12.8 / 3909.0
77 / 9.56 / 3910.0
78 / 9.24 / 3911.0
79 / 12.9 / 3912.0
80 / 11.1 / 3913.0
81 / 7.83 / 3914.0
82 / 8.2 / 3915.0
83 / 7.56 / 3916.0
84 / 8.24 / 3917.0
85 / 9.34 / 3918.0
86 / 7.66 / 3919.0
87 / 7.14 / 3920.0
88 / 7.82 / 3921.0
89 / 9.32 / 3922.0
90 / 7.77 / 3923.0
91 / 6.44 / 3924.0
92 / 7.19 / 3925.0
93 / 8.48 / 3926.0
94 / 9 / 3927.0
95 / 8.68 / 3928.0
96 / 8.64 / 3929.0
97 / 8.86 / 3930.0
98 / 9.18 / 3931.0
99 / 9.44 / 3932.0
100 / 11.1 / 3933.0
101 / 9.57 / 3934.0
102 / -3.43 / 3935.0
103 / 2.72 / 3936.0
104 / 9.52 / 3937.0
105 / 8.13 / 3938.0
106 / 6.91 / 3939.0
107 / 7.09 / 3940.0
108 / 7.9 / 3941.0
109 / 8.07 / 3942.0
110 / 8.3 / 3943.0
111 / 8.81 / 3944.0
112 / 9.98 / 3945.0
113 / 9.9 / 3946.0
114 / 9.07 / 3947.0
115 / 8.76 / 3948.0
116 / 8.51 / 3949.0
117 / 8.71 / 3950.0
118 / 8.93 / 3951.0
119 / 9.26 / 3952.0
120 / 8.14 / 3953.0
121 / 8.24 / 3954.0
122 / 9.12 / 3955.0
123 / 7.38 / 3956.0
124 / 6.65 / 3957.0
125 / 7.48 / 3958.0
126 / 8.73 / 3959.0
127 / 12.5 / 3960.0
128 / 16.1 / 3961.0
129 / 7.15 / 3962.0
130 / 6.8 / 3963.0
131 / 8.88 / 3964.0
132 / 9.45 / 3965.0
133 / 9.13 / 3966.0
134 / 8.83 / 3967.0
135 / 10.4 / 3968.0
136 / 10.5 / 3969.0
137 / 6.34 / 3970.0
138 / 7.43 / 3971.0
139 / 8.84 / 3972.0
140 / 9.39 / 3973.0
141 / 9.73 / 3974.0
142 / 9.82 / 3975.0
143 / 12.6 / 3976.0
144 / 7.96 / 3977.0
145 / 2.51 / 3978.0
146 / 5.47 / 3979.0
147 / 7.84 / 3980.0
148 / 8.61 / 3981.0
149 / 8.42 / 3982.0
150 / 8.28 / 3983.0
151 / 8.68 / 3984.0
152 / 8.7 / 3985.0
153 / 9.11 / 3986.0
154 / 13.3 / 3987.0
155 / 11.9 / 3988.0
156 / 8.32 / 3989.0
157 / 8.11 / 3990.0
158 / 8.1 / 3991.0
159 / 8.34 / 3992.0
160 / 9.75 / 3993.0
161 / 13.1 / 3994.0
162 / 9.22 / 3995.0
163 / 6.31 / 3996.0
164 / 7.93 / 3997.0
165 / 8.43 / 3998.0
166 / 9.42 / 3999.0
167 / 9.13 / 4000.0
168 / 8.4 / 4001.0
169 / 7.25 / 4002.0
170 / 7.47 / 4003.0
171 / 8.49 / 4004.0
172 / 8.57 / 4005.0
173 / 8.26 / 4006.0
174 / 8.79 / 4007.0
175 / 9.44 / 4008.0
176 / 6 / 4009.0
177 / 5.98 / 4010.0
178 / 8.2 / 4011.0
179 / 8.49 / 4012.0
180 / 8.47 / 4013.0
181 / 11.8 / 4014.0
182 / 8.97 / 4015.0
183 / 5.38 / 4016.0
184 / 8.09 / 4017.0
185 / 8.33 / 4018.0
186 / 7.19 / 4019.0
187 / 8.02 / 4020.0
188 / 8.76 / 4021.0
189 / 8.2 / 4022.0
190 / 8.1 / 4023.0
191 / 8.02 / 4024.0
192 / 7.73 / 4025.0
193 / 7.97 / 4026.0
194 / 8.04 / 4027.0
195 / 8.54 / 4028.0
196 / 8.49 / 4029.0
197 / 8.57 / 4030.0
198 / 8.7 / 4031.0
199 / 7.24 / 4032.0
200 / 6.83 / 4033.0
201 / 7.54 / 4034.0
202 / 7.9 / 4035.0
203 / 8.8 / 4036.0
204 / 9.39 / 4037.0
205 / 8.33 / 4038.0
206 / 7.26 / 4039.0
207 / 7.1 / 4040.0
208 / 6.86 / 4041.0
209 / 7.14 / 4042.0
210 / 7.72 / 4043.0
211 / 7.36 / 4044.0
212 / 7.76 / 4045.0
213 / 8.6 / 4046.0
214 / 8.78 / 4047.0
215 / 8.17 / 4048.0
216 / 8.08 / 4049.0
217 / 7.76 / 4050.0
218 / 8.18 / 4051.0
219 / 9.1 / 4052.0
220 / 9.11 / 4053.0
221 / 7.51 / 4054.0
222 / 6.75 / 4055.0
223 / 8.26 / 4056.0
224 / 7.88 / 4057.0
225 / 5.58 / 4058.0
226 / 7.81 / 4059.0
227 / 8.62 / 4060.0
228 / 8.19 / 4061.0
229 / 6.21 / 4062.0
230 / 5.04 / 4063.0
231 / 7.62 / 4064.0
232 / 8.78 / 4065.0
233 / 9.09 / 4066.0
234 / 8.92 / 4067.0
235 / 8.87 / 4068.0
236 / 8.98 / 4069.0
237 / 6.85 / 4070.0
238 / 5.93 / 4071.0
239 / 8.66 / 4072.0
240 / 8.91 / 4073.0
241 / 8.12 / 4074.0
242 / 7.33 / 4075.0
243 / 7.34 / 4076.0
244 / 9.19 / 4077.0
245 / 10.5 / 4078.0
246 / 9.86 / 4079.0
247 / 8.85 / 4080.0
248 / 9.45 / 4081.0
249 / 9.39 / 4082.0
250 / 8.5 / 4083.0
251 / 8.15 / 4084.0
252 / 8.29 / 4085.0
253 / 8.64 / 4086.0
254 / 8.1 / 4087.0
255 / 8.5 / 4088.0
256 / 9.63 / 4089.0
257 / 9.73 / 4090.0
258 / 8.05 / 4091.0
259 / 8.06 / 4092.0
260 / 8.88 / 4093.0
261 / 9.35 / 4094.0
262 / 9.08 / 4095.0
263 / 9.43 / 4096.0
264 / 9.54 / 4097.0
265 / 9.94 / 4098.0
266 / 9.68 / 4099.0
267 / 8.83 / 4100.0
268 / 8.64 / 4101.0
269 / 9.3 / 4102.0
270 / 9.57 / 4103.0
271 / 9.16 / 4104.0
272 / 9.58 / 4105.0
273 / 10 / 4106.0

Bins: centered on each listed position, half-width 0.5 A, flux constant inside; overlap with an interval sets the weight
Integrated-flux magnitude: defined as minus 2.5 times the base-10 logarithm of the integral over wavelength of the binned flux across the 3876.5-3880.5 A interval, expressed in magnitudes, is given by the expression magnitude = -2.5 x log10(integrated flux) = -3.89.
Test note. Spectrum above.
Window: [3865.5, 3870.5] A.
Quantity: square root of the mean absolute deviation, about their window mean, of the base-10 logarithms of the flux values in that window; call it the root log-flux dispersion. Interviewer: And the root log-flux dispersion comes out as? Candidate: 0.15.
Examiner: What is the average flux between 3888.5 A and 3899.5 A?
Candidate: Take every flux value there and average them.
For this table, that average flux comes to 8.5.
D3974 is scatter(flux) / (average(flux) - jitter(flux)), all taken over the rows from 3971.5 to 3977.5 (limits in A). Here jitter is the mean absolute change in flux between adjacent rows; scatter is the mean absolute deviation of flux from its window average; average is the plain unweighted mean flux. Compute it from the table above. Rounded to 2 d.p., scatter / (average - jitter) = 0.12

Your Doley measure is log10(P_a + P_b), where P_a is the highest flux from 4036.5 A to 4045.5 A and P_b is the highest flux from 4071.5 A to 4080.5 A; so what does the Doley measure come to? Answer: 1.30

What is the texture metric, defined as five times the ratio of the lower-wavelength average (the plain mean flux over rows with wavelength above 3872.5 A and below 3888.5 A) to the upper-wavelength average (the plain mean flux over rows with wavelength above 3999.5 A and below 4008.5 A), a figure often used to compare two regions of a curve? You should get 5.3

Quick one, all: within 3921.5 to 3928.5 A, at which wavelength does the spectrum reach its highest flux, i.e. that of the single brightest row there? 3922.0 A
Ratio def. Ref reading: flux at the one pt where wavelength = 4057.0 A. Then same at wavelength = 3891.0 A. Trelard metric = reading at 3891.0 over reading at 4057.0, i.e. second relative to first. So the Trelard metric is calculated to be 1.08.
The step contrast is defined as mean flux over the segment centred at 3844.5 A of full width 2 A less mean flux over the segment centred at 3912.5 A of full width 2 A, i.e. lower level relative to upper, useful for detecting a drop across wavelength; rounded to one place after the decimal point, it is -4.3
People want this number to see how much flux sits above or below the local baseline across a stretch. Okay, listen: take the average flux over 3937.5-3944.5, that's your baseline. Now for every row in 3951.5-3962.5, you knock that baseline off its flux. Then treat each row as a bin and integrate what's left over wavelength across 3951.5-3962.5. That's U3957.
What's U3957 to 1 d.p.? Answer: 14.0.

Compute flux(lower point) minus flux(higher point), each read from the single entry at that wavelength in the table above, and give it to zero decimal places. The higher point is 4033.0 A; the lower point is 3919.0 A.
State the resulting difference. 1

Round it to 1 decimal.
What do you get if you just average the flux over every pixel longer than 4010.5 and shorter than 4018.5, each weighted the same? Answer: 8.5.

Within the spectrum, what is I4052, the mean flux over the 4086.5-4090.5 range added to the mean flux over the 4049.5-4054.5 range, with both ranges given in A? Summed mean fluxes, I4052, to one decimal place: 17.3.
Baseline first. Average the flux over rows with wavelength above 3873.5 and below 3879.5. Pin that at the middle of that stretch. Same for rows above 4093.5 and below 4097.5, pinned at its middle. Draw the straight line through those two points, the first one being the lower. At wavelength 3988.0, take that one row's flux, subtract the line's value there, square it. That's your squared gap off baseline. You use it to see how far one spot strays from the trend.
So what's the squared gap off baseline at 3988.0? 7.6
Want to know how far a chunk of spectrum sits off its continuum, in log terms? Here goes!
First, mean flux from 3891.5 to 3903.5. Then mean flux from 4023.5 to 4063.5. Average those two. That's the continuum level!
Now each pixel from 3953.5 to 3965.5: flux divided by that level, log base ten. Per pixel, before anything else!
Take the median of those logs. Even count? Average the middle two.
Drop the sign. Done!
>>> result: 0.016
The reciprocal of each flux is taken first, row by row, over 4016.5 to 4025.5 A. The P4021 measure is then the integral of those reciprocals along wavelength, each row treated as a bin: 1.12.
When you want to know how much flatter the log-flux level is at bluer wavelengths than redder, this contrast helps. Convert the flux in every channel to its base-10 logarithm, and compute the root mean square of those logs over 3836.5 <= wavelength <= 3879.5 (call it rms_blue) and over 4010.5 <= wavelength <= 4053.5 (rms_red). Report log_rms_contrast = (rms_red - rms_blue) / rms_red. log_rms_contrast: -0.037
